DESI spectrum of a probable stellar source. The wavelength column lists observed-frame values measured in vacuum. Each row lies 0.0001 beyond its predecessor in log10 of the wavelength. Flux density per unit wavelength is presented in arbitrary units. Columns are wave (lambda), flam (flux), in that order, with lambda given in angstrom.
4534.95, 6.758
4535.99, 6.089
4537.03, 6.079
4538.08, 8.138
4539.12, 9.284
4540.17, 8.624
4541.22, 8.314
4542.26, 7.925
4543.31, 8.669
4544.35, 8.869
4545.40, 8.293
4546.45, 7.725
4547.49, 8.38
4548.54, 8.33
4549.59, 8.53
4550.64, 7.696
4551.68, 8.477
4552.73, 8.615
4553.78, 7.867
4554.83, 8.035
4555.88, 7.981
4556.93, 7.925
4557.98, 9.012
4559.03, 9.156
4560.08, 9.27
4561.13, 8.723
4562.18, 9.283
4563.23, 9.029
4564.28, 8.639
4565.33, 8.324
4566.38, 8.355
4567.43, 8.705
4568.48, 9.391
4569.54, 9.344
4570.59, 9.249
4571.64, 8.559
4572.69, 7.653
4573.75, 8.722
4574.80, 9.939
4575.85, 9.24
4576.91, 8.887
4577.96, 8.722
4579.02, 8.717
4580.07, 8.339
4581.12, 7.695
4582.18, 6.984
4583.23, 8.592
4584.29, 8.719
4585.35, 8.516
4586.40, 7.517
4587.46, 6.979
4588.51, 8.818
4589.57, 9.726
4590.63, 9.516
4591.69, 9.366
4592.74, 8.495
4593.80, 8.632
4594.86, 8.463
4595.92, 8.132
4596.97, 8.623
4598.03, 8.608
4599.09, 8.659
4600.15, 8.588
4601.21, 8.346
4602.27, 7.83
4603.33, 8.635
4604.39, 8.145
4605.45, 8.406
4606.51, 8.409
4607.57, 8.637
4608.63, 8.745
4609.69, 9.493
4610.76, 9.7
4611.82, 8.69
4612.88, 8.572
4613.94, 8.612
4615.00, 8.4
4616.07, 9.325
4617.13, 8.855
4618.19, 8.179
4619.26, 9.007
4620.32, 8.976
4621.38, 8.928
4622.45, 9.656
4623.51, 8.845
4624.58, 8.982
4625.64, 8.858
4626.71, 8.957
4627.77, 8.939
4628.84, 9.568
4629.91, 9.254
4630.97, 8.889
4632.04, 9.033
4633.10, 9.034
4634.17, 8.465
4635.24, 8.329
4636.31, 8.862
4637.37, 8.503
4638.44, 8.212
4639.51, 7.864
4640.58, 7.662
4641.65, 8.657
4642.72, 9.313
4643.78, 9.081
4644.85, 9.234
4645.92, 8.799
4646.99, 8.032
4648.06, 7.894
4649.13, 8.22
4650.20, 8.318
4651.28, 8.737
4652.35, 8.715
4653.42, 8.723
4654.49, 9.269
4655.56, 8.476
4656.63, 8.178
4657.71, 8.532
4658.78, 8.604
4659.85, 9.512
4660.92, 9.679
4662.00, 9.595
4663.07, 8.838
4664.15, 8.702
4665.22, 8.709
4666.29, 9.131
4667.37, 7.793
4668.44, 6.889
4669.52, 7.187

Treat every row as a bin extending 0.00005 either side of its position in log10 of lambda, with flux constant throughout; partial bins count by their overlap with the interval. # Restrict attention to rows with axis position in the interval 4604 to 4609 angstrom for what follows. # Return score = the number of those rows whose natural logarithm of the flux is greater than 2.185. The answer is 0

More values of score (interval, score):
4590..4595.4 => 2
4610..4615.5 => 1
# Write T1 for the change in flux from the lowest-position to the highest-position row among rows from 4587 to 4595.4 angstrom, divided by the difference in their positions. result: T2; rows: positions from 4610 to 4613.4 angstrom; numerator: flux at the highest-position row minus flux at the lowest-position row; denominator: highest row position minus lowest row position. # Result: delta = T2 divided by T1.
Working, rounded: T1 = 0.20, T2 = -0.53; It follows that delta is -3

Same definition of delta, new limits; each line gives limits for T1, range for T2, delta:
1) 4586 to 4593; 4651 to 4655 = 1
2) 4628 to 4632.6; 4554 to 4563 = -1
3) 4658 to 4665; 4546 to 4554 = 1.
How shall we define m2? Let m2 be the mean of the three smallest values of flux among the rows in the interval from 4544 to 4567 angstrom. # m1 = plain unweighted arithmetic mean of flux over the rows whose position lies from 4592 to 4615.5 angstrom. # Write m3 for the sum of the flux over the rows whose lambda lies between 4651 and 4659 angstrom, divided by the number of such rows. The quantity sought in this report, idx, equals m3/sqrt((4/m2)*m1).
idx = 4.1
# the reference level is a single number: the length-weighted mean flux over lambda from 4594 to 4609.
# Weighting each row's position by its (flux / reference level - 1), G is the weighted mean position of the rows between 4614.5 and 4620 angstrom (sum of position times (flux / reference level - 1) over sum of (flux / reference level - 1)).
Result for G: 4617.2 angstrom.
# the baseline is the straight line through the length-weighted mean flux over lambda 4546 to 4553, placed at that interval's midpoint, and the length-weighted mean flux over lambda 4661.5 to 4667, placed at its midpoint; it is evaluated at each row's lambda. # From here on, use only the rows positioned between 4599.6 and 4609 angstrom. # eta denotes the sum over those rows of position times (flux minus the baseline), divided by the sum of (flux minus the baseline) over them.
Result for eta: 4603.0 angstrom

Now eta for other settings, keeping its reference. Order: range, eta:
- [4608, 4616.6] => 4611.2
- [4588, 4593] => 4590.3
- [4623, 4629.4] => 4627.2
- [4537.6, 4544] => 4540.1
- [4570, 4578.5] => 4574.7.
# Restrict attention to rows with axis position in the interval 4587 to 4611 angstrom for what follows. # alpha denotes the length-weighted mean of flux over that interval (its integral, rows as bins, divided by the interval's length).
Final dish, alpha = 8.64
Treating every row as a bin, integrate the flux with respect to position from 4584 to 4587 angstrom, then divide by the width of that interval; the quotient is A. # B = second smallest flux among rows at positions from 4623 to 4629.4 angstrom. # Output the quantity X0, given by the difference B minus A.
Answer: 0.68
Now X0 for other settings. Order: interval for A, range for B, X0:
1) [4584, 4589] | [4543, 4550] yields 0.21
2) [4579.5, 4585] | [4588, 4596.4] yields 0.38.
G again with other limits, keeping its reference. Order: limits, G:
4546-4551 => 4548.5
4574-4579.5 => 4576.0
